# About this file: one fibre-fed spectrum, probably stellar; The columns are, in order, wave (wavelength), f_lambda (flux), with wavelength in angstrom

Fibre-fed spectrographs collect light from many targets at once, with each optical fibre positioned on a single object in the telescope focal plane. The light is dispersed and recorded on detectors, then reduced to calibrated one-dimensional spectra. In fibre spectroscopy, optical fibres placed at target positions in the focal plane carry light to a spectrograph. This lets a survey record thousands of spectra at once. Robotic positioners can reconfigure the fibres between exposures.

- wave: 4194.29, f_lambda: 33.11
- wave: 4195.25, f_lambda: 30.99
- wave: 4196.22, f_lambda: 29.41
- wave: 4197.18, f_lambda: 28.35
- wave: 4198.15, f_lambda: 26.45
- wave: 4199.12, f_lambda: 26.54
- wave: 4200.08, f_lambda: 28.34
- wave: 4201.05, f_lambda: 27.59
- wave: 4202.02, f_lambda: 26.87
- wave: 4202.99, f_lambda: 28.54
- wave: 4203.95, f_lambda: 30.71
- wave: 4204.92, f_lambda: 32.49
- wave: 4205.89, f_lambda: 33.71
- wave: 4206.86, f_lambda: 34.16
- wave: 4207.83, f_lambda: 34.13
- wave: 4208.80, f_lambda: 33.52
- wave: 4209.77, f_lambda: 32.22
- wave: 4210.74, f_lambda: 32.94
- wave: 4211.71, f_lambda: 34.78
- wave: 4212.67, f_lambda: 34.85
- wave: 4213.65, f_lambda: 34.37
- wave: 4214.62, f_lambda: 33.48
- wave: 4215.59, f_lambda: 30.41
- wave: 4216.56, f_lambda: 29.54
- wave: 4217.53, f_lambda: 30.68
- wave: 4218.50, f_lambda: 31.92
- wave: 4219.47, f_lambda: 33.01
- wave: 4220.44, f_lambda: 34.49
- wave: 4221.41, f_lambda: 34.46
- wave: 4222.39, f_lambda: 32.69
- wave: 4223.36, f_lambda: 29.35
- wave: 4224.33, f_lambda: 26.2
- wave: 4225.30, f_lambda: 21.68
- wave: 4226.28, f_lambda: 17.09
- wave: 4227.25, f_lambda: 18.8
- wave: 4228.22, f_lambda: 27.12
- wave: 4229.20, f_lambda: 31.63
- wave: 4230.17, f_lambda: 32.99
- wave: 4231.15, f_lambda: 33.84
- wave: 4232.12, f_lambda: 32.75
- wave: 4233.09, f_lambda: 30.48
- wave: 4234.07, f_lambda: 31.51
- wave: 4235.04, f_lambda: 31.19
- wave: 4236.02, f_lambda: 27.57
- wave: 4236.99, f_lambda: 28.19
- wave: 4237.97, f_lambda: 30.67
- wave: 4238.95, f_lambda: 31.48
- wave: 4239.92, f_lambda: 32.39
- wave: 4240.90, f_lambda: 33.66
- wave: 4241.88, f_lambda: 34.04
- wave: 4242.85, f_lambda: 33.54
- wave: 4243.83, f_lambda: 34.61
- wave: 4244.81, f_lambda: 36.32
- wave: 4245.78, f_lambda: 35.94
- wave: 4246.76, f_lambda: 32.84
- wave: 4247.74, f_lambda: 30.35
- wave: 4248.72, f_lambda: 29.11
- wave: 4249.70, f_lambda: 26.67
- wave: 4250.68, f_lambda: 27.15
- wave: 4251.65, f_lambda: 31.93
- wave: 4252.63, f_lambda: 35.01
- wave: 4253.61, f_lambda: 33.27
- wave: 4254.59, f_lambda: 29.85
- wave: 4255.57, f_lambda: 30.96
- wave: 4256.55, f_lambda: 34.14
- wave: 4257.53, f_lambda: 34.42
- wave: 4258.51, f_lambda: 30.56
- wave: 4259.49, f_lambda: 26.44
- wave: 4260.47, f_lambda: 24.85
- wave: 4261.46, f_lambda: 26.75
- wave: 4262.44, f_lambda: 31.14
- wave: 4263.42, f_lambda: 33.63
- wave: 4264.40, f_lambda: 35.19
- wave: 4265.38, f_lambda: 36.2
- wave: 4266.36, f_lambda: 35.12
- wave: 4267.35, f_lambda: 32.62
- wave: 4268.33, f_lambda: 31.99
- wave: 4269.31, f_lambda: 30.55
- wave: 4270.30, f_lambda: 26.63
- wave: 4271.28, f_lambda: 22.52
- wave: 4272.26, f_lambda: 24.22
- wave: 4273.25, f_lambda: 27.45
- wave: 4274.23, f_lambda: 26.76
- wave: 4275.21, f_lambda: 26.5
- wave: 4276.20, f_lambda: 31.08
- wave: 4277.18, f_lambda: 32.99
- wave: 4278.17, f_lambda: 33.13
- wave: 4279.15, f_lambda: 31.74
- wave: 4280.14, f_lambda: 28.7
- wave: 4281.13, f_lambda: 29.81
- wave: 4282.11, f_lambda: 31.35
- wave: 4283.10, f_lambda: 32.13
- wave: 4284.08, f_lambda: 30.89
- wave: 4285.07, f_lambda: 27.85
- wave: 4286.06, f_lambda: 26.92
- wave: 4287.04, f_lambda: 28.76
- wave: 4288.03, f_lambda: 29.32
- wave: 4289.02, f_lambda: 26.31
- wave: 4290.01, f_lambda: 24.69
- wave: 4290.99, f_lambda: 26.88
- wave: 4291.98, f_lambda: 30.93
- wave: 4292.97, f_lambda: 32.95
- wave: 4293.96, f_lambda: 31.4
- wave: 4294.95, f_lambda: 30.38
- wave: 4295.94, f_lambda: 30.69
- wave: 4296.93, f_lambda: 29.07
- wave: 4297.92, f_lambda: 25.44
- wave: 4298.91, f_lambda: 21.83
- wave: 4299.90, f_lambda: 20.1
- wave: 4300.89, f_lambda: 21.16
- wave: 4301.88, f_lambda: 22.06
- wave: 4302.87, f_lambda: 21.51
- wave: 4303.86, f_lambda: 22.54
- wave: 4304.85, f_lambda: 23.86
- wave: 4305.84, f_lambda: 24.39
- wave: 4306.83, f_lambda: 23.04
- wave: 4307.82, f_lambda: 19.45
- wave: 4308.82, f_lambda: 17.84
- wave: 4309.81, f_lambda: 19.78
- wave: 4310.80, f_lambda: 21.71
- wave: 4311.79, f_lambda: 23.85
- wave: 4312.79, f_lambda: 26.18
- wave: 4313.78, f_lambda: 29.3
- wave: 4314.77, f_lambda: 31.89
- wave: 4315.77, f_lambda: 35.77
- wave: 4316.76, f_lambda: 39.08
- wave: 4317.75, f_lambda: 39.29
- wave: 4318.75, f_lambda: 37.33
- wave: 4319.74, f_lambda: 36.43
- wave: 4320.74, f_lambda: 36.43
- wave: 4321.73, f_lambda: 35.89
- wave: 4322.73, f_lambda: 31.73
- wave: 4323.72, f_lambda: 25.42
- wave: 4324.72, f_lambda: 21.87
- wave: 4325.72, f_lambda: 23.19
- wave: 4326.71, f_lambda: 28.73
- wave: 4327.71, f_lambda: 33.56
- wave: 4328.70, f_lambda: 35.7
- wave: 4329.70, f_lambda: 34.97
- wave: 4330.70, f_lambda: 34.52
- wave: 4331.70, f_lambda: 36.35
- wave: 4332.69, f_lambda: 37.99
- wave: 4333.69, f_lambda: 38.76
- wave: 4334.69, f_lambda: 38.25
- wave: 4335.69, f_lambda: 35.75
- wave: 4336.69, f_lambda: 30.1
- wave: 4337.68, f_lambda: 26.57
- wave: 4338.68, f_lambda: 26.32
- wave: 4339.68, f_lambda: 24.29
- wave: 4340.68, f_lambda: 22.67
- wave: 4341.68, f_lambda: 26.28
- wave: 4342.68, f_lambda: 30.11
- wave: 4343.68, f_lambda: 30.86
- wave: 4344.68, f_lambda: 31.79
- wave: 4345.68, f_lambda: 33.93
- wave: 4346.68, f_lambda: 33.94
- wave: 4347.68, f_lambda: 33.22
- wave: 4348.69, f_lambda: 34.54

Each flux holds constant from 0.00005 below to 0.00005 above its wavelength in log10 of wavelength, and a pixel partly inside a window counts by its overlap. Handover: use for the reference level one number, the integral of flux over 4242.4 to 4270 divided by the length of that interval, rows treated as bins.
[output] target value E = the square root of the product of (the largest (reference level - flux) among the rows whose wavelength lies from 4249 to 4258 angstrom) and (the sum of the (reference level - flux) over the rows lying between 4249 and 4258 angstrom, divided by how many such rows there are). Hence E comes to 1.2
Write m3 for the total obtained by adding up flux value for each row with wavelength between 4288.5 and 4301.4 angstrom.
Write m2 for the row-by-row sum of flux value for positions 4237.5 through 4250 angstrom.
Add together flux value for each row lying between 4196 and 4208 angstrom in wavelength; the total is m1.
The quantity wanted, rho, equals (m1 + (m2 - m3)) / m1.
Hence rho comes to 1.18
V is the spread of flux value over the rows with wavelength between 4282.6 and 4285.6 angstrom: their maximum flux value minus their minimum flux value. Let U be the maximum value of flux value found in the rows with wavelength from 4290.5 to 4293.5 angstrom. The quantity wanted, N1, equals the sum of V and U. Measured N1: 37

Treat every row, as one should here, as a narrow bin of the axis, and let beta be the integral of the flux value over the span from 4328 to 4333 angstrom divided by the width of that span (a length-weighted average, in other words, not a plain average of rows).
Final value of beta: 36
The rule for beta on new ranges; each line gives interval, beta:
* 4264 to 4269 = 34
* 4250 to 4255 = 31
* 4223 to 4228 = 23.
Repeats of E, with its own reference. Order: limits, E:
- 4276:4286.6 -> 2.4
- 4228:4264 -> 1.8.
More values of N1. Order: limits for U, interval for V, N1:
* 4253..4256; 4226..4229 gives 43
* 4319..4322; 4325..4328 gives 47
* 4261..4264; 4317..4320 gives 36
